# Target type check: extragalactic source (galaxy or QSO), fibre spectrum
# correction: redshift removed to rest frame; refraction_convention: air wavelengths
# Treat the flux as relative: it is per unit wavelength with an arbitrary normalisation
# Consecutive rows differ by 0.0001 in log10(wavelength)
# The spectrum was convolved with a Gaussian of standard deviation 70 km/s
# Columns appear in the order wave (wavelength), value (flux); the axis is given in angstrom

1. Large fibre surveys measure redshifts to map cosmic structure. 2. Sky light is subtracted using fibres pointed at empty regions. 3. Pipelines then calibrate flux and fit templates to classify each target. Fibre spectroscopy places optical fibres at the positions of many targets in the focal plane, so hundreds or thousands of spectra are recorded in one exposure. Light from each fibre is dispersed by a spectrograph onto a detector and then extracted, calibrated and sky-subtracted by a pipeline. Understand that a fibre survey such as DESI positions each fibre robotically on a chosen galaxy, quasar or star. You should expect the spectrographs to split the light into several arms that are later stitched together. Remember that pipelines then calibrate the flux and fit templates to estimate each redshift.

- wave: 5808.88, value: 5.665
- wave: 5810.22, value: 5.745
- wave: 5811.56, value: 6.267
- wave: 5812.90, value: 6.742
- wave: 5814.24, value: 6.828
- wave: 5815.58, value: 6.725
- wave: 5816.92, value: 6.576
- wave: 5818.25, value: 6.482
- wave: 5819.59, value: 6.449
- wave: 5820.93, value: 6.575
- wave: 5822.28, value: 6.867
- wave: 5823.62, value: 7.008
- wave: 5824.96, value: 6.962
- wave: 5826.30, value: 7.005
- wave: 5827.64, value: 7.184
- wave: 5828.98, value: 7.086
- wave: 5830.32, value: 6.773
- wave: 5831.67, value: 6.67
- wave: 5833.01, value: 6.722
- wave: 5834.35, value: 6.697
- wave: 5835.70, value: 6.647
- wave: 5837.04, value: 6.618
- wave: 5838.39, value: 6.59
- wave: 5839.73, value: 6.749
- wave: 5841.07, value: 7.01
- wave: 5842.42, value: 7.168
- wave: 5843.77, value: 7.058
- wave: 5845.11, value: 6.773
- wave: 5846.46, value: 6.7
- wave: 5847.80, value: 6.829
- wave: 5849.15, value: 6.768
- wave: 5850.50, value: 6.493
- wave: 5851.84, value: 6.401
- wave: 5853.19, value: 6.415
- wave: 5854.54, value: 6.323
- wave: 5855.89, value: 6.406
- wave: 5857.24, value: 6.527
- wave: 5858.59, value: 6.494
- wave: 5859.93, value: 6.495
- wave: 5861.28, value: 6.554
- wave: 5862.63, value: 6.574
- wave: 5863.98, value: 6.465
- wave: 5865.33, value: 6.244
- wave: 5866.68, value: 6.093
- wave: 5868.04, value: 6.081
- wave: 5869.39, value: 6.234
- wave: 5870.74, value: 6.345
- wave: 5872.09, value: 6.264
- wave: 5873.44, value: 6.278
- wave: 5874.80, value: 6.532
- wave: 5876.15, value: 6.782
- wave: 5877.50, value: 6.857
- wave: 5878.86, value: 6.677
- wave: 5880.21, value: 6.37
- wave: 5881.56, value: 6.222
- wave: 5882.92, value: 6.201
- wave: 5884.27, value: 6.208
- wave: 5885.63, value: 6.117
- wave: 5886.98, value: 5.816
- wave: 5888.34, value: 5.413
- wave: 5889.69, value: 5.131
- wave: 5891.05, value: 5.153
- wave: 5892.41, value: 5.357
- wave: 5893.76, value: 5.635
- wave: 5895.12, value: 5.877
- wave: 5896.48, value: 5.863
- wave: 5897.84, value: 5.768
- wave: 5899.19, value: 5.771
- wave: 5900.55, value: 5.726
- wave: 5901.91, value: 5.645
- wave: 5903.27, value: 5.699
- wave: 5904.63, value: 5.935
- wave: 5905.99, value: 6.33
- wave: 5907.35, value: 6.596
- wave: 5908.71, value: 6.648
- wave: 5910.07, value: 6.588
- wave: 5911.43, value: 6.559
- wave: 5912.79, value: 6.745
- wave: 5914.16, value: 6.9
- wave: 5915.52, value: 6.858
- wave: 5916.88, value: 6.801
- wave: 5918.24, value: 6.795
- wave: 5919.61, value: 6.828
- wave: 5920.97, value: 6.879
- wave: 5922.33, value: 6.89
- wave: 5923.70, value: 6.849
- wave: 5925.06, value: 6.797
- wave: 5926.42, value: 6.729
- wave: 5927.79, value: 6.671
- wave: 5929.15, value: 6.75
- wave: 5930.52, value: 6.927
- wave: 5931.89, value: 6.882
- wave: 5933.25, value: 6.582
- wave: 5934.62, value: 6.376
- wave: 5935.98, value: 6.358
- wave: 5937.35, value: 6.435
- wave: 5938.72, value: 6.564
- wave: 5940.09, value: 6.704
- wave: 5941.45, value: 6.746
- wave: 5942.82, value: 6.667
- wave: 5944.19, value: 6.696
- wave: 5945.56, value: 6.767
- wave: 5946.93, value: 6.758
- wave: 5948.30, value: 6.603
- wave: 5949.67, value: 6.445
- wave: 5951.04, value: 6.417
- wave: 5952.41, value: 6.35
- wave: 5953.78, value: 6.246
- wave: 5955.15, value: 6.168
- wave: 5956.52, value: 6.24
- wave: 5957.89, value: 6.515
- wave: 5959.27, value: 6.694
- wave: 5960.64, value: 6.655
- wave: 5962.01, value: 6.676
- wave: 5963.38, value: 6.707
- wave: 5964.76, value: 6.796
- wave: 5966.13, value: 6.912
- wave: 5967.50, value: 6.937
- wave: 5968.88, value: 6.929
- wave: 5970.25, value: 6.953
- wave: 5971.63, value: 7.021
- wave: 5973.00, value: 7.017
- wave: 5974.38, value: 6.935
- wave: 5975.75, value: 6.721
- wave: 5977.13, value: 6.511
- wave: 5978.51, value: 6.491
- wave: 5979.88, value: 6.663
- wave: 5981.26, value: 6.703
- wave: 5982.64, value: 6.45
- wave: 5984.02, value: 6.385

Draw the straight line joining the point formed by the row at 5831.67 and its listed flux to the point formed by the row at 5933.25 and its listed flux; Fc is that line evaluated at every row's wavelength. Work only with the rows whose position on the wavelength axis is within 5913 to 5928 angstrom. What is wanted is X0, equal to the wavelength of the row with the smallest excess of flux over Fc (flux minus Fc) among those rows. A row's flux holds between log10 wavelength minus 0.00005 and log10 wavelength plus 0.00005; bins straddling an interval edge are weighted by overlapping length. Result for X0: 5927.79 angstrom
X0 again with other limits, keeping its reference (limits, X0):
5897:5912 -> 5901.91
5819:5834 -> 5819.59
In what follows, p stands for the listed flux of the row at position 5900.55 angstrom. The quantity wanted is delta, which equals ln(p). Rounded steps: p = 5.726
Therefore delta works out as 1.75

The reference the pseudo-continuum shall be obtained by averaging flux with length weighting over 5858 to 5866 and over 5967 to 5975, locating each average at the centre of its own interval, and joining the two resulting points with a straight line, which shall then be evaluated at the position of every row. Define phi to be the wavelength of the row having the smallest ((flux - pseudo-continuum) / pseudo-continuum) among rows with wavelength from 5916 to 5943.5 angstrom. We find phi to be 5935.98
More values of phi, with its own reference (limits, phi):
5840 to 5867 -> 5866.68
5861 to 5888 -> 5886.98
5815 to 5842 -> 5819.59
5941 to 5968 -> 5955.15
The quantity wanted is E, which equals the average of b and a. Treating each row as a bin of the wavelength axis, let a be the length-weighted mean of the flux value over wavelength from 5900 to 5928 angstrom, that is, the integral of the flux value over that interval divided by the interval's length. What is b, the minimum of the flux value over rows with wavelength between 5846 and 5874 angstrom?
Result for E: 6.31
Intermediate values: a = 6.55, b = 6.081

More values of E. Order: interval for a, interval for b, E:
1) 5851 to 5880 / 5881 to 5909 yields 5.78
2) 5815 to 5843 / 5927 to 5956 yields 6.48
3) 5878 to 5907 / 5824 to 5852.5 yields 6.13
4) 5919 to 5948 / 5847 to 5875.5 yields 6.39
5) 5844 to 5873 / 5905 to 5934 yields 6.40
